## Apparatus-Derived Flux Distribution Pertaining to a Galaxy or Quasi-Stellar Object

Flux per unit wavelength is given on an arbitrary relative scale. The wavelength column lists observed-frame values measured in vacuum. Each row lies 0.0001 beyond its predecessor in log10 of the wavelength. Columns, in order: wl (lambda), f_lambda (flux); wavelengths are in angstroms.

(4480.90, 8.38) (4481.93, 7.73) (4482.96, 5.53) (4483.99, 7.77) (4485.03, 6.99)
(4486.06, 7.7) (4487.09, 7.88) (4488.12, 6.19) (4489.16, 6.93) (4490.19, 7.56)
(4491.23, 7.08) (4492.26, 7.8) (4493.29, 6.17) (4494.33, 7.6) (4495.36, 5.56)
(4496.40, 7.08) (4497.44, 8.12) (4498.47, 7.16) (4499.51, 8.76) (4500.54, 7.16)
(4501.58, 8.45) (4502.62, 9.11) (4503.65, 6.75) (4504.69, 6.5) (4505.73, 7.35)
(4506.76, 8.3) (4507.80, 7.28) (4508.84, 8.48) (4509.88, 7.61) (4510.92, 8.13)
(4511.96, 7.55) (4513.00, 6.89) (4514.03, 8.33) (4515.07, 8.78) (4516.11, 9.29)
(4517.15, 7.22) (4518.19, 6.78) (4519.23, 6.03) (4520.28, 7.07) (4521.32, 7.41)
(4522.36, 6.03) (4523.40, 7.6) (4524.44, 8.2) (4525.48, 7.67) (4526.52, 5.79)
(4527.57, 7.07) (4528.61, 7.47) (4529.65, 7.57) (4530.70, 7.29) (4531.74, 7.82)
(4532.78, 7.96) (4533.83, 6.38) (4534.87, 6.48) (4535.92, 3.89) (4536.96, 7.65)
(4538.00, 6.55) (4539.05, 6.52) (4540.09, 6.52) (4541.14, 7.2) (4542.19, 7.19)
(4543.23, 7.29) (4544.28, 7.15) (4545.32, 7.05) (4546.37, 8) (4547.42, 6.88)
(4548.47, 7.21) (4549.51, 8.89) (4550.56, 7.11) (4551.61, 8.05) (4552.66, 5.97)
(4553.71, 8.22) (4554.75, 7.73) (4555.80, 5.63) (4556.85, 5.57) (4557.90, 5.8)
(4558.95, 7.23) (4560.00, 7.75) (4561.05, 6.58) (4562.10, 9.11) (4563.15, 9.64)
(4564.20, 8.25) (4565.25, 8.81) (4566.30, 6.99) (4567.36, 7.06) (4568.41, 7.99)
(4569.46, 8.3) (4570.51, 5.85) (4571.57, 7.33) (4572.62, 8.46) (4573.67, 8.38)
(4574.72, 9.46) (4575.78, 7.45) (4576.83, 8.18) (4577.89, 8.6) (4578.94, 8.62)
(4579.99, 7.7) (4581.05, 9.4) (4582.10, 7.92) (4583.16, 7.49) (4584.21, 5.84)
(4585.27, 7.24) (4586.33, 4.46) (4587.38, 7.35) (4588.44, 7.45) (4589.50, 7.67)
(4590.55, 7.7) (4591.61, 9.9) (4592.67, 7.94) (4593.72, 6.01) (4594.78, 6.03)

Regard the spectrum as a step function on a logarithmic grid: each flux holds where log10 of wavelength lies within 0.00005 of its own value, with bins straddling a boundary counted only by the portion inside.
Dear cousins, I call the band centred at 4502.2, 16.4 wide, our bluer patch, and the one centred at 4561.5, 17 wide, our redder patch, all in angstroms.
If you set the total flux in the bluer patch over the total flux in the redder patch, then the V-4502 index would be 1.01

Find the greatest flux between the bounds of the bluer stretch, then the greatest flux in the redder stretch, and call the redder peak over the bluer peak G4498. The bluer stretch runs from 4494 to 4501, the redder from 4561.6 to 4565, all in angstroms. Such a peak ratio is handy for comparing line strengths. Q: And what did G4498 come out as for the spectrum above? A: 1.10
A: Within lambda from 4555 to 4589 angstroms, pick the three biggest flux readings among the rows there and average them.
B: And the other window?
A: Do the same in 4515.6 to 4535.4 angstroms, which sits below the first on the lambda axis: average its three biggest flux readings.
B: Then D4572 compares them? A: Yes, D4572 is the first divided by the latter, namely 1.12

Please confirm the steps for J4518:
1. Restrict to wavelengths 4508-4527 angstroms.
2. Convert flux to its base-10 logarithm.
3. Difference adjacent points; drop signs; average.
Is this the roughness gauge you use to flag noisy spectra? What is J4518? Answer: 0.055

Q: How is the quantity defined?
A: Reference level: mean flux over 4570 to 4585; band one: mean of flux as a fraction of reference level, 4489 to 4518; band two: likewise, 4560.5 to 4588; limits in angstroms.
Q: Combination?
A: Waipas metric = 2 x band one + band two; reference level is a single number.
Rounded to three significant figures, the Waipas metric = 2.91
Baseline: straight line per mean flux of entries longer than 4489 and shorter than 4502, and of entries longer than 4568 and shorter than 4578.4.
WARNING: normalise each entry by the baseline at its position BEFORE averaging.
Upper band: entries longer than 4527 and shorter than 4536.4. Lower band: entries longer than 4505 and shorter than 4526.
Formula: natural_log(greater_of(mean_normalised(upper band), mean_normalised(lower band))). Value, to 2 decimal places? 0.01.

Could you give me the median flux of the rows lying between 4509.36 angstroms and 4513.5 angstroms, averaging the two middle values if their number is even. 7.58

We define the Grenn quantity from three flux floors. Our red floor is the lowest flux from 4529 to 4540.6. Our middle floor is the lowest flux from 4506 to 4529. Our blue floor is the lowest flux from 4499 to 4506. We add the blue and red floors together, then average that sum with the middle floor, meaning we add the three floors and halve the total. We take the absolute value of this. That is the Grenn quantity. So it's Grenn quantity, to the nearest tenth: 8.1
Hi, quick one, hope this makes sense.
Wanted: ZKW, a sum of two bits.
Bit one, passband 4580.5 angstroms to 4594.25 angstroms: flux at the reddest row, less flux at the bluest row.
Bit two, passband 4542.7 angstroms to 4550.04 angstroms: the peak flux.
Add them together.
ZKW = 5.5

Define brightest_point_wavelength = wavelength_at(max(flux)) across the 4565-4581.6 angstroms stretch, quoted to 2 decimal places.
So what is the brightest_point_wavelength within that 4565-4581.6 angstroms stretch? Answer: 4574.72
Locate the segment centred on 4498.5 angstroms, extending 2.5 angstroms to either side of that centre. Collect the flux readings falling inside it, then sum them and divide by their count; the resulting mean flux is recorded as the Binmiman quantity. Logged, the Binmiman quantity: 7.7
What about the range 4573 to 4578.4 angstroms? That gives 8.4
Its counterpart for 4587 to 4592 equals 8.0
